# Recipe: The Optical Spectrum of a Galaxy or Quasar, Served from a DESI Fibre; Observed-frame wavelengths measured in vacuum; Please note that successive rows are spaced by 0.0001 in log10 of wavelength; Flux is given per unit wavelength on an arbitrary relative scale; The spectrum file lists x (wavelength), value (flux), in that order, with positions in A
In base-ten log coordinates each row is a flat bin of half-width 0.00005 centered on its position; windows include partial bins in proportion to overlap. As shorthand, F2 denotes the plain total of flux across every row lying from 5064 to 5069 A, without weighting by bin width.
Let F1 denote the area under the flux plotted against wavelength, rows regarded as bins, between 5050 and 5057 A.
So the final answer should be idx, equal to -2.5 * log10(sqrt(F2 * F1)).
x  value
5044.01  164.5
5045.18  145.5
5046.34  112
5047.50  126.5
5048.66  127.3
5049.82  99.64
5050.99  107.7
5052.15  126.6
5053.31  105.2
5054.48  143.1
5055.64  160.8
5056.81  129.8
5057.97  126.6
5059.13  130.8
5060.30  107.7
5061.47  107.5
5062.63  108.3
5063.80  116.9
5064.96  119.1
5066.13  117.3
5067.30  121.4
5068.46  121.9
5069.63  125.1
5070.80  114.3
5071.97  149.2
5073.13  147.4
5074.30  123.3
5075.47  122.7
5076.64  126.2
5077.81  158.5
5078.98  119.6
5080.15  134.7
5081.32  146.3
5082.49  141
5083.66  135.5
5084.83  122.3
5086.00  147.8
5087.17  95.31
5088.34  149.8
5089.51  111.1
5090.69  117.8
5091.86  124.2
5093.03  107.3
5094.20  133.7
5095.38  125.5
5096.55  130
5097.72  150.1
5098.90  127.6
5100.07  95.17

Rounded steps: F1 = 889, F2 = 480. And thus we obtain -7.04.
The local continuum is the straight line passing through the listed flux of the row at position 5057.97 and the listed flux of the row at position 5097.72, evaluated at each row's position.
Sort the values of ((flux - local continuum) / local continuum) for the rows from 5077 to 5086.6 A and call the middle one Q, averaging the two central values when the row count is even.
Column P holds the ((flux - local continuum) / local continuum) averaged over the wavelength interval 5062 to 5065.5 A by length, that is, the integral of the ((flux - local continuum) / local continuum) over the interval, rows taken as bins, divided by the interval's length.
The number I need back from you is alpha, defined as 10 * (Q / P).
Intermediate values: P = -0.119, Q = -0.02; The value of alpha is 2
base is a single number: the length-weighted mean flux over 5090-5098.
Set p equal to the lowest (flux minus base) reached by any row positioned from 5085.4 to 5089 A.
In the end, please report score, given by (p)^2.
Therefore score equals 934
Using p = -31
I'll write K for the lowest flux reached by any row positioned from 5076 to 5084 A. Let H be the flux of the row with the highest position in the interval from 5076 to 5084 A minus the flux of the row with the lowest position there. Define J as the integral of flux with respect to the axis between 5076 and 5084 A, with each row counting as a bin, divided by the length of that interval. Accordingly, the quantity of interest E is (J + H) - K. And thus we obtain 27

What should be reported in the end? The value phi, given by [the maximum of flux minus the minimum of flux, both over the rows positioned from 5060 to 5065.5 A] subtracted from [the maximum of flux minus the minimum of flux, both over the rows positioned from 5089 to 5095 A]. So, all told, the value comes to 15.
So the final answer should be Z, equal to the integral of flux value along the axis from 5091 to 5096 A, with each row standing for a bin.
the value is 613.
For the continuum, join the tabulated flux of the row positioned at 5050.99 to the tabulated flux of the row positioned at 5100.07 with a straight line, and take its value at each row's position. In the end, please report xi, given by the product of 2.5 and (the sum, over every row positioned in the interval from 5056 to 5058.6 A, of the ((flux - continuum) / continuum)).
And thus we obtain 1.0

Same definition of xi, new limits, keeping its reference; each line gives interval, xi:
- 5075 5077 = 1.1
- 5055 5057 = 1.8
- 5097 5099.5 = 2.3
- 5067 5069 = 0.9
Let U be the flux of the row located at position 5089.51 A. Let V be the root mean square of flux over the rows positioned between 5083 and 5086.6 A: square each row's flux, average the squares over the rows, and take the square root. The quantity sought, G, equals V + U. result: 247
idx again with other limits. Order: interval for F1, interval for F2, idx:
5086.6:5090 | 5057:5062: -6.60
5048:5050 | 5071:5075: -6.24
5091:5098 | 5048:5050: -6.63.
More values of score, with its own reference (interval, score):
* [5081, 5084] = 93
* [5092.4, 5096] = 345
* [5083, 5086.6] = 13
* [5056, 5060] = 1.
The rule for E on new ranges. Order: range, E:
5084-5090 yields 20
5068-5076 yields 16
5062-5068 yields 22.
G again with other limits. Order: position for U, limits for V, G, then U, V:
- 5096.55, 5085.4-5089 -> 263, 130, 133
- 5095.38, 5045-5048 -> 254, 125.5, 129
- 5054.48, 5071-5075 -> 284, 143.1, 140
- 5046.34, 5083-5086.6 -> 248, 112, 136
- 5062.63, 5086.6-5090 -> 229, 108.3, 121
